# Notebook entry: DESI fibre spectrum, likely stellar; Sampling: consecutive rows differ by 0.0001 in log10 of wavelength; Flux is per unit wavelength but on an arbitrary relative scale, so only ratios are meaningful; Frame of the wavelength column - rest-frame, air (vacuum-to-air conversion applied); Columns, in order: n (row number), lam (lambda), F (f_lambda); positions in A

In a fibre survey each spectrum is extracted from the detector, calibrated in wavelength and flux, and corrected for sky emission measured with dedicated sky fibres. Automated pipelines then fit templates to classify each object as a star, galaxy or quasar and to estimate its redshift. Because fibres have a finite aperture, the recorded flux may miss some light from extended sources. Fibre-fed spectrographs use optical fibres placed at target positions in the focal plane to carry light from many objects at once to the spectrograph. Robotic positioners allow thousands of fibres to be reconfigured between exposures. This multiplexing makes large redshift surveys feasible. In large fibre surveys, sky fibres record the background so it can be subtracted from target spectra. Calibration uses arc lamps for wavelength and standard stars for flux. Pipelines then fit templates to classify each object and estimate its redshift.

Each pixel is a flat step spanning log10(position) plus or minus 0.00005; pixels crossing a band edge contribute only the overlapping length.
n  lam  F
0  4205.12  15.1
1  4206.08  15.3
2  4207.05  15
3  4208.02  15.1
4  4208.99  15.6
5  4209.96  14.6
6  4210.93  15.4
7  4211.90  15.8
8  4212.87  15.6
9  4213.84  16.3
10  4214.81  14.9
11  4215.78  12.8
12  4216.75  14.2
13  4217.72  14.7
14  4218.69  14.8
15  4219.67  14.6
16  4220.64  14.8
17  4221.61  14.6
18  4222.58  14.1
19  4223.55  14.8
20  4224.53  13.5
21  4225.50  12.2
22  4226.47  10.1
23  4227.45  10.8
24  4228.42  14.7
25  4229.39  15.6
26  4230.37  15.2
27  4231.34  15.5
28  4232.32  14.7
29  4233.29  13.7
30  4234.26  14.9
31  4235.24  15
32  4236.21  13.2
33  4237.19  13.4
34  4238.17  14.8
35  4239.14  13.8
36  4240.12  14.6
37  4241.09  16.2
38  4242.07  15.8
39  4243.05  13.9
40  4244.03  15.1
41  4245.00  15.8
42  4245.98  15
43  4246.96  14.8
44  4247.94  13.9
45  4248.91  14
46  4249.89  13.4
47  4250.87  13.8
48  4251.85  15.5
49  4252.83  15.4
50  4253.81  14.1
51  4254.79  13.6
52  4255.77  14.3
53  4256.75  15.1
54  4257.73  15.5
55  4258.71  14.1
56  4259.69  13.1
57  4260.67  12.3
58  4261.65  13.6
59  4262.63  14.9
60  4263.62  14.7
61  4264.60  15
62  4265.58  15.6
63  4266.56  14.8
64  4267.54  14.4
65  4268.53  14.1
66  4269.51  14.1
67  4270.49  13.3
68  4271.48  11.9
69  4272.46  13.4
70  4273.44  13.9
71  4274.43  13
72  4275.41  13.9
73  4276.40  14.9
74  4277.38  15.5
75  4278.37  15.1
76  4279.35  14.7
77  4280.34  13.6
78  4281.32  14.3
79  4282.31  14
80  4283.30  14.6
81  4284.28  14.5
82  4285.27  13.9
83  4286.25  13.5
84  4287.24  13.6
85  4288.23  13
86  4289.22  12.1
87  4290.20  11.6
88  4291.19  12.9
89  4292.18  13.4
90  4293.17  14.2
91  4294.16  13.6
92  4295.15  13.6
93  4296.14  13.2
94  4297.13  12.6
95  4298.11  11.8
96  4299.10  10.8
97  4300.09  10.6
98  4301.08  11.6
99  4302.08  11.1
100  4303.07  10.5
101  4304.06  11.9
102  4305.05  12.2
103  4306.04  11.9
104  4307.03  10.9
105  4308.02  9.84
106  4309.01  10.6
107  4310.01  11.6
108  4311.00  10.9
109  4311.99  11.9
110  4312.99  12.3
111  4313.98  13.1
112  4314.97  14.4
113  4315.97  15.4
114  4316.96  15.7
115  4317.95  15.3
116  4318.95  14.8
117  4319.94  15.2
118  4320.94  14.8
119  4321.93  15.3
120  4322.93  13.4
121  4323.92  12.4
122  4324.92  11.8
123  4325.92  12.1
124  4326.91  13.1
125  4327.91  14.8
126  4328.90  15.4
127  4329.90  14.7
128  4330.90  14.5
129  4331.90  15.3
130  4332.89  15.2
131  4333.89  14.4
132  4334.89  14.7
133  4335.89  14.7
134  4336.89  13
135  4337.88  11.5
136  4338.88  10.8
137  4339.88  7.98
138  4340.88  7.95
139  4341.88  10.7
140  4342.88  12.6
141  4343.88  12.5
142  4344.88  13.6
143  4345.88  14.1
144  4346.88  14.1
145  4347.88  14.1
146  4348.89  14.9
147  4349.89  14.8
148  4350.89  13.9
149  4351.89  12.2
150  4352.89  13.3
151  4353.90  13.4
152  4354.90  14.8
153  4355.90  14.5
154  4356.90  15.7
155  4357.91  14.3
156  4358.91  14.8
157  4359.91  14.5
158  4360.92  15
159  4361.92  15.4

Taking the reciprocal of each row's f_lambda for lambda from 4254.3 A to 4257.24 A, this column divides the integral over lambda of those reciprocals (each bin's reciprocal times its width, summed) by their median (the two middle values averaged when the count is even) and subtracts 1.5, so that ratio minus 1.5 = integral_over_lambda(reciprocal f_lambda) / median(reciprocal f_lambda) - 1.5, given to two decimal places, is 1.44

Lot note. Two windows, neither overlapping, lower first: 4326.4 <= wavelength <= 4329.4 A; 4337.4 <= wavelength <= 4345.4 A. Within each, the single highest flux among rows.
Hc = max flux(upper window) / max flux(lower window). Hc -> 0.88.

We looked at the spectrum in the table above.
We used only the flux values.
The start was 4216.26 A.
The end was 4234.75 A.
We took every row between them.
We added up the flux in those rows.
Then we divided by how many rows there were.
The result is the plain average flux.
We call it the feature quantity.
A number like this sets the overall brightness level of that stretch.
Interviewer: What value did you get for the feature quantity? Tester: 14.1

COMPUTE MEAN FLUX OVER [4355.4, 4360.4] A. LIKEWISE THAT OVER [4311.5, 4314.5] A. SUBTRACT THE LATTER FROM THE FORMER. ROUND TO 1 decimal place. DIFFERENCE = 2.3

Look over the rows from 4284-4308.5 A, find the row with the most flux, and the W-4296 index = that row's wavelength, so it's 4284.28 A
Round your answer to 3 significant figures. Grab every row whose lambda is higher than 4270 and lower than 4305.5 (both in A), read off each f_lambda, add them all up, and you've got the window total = 472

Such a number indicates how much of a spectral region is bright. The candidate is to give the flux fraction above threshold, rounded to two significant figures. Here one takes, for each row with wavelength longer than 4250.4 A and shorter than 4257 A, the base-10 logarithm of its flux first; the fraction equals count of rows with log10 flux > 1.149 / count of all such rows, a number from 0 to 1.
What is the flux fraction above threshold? 0.71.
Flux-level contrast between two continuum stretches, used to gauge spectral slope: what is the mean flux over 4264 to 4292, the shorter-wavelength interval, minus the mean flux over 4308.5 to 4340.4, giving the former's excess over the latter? 0.4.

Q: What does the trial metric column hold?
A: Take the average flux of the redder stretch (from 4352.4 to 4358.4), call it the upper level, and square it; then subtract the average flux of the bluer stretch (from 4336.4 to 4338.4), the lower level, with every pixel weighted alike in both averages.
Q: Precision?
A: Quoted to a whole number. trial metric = 193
